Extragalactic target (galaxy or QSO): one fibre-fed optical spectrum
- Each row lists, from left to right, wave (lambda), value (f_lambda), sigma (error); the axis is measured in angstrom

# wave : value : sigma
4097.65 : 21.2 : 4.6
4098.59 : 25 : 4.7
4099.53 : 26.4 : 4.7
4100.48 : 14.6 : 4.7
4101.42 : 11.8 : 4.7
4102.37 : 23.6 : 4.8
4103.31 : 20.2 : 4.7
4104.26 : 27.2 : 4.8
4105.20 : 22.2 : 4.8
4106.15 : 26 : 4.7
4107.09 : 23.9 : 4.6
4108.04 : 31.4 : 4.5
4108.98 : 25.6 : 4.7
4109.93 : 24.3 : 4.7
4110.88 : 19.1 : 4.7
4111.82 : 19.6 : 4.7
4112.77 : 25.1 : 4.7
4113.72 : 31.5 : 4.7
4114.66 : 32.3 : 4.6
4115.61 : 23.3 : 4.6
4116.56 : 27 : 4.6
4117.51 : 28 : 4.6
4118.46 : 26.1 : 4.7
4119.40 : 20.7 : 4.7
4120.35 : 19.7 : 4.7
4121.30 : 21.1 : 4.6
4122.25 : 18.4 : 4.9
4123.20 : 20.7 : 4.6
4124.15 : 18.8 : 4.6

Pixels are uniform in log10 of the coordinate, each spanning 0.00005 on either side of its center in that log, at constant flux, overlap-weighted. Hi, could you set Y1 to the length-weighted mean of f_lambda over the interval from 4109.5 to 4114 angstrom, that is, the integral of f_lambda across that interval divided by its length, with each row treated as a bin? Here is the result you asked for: 23.6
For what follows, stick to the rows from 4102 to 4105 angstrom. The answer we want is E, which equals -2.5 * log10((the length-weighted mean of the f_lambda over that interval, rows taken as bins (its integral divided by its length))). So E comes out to -3.43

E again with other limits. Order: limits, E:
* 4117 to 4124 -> -3.35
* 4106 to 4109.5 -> -3.57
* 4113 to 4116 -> -3.65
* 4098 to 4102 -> -3.23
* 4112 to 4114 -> -3.56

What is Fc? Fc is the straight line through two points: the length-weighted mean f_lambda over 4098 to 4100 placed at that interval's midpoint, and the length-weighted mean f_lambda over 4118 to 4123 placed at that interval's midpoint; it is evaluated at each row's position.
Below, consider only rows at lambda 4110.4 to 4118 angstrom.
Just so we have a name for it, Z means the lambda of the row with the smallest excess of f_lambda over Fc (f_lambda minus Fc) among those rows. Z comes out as 4110.88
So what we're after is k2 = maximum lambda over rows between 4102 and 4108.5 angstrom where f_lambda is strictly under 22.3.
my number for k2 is 4105.20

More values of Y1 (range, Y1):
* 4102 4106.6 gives 23.8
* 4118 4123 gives 21.2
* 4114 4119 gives 27.4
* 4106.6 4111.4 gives 24.8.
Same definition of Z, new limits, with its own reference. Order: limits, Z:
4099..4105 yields 4101.42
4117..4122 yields 4120.35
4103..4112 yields 4103.31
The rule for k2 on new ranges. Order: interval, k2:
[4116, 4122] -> 4121.30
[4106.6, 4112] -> 4111.82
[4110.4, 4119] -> 4111.82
